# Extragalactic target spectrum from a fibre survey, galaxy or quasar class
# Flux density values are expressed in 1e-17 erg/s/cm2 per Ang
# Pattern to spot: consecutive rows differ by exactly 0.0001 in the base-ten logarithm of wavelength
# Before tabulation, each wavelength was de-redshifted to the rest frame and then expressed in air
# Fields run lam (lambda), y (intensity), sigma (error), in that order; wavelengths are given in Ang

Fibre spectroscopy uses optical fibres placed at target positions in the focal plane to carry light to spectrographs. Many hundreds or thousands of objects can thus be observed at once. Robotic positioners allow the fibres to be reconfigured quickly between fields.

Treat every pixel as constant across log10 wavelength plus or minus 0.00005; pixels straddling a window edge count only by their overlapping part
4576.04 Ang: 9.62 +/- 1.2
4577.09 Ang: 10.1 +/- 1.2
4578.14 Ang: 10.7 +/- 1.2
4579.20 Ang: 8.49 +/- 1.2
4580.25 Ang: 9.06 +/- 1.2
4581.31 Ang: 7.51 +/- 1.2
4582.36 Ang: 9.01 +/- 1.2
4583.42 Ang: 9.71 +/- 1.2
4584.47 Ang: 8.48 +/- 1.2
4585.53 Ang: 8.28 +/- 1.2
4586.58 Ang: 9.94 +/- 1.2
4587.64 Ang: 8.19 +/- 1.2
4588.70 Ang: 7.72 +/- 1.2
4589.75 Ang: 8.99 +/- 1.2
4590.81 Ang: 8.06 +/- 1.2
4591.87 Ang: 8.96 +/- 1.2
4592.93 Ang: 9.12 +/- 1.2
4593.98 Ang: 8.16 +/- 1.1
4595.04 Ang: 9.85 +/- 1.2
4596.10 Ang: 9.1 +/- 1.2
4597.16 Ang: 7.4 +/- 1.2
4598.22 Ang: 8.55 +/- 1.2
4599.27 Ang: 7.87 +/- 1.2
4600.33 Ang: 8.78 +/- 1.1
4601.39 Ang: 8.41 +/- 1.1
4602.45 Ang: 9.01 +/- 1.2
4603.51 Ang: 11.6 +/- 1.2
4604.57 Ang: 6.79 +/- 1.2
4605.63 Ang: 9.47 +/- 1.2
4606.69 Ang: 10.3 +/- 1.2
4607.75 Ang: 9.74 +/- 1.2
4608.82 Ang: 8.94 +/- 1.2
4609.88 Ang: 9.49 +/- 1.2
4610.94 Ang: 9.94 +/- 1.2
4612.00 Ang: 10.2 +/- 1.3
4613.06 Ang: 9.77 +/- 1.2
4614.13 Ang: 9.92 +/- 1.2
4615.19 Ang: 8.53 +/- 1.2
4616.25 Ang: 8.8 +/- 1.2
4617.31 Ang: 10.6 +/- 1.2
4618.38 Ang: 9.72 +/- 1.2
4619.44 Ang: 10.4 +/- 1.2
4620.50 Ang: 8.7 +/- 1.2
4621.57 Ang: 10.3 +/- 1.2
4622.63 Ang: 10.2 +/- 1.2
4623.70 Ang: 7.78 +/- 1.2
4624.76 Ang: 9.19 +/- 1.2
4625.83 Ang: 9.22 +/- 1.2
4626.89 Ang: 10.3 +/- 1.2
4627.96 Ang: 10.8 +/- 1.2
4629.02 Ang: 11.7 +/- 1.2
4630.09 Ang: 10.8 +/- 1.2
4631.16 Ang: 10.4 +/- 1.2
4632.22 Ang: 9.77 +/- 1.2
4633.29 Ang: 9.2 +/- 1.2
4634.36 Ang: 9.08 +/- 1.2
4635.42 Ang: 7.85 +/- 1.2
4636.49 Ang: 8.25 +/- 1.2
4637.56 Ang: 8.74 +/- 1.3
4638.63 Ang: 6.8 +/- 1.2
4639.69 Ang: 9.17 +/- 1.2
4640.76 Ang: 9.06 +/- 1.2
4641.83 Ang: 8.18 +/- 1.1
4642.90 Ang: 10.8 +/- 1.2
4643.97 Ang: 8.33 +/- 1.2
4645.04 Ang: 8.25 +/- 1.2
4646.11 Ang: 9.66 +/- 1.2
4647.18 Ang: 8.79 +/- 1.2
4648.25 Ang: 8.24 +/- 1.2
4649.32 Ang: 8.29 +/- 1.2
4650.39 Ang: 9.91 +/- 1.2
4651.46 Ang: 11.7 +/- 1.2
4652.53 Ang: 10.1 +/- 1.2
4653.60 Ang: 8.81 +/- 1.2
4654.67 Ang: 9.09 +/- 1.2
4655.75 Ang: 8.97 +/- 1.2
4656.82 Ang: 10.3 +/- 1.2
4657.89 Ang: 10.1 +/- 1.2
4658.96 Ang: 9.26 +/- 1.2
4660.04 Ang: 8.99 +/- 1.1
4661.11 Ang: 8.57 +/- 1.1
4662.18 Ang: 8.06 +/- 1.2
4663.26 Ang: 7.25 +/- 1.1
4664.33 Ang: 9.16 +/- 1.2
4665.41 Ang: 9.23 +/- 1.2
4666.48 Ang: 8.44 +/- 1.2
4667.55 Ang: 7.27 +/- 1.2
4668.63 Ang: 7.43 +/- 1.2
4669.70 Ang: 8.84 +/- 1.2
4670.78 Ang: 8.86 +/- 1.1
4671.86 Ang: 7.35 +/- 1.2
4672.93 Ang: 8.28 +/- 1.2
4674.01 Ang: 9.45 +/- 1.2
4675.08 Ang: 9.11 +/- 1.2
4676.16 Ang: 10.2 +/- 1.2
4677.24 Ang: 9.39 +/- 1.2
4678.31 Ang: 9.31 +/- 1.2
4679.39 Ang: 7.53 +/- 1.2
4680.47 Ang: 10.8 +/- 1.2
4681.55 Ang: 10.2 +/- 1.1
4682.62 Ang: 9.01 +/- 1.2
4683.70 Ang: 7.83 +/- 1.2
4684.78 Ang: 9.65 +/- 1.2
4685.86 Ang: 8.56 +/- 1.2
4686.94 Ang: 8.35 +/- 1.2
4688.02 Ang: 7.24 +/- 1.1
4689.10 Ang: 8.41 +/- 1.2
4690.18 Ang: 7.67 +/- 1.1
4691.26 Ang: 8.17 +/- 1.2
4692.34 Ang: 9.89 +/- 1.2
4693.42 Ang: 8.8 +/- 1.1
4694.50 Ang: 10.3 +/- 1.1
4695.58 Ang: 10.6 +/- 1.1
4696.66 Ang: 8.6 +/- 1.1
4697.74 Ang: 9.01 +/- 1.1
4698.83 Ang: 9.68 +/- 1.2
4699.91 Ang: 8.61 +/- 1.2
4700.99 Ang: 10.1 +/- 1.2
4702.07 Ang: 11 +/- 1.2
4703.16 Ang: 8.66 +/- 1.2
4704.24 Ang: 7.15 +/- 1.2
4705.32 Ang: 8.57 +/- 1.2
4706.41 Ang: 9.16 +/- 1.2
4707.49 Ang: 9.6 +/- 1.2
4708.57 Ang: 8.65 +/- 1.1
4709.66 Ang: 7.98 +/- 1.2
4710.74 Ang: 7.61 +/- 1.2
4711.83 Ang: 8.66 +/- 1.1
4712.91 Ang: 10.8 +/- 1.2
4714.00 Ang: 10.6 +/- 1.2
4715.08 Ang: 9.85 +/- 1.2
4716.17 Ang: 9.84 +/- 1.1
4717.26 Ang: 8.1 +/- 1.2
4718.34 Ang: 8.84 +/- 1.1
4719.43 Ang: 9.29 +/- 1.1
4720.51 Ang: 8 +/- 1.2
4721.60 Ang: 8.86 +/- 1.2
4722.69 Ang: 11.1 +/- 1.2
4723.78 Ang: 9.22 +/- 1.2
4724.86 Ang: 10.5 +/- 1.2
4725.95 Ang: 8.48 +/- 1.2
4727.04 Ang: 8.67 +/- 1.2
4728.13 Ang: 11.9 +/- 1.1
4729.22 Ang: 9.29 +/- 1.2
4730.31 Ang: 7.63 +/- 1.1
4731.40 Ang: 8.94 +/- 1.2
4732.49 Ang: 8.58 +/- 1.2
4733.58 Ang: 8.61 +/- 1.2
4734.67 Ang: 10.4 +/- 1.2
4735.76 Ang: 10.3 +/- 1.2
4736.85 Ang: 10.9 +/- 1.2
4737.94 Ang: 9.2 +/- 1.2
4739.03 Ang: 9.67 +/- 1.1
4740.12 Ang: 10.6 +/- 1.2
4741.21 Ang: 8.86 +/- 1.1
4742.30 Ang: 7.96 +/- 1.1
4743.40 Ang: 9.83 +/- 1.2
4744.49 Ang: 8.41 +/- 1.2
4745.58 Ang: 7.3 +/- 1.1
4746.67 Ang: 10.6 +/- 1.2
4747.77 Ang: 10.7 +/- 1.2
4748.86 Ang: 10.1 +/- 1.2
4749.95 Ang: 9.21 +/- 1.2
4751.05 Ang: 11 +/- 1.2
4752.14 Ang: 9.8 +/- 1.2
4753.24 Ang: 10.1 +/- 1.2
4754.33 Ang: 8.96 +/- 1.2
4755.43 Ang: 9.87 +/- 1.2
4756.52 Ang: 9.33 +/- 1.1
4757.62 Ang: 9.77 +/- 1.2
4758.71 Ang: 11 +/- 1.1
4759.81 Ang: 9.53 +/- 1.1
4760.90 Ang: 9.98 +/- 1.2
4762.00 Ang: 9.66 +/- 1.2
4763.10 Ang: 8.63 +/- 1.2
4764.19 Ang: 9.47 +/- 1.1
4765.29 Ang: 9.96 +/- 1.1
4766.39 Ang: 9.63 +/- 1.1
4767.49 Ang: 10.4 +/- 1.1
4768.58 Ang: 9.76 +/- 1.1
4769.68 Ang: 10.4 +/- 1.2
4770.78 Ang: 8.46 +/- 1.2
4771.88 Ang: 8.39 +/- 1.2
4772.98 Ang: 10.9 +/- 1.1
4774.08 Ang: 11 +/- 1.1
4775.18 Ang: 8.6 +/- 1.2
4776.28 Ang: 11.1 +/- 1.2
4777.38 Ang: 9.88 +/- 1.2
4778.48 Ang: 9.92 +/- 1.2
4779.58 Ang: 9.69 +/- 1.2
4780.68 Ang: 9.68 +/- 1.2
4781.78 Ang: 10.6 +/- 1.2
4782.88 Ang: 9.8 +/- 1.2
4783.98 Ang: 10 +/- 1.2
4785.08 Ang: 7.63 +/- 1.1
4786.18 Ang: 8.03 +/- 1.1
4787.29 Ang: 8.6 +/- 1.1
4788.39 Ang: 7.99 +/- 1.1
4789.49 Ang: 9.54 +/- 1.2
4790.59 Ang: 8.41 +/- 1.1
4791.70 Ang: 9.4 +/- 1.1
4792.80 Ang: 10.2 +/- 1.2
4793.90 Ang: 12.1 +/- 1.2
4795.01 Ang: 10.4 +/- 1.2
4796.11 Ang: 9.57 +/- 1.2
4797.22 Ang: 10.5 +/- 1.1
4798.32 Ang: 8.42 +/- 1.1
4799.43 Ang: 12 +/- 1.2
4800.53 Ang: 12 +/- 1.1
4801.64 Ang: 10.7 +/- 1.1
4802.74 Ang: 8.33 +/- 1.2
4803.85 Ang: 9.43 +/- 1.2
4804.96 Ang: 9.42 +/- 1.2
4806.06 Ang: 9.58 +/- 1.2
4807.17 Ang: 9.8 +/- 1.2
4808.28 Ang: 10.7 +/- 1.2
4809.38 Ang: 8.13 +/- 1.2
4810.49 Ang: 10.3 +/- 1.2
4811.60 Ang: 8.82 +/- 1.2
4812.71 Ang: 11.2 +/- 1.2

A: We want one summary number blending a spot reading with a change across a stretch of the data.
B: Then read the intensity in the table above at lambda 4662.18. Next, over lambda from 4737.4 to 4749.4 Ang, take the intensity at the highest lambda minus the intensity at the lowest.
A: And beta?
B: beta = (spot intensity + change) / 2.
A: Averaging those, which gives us 4.5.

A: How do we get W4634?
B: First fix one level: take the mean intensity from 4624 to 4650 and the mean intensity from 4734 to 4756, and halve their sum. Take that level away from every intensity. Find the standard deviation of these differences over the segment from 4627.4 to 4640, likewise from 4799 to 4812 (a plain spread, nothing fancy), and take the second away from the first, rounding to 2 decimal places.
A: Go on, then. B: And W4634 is 0.13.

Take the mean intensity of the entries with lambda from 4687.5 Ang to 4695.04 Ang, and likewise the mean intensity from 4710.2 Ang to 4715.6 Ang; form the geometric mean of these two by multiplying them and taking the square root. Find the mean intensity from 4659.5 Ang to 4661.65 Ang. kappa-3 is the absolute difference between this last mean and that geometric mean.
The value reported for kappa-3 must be 0.3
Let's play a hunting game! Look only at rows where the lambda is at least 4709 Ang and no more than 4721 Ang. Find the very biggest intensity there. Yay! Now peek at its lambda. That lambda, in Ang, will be 4712.91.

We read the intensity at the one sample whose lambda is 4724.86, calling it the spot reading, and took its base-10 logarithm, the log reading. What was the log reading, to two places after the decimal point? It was 1.02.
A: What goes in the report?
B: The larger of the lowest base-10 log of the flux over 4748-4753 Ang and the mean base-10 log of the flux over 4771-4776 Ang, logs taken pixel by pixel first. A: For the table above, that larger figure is 0.98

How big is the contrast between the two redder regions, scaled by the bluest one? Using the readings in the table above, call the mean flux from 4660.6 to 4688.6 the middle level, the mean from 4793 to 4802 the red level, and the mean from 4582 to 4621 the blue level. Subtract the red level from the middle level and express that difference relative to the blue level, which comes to -0.22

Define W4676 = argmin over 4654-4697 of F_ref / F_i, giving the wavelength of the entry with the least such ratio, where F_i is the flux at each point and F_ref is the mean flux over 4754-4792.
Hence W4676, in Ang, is 4680.47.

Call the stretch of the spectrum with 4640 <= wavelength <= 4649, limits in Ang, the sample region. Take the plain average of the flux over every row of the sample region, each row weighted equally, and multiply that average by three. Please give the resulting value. 26.7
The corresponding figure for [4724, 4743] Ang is 28.3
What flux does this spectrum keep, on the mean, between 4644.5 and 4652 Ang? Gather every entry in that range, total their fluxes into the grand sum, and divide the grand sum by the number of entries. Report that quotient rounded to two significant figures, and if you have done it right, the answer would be 9.3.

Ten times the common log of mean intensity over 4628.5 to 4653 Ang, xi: 9.67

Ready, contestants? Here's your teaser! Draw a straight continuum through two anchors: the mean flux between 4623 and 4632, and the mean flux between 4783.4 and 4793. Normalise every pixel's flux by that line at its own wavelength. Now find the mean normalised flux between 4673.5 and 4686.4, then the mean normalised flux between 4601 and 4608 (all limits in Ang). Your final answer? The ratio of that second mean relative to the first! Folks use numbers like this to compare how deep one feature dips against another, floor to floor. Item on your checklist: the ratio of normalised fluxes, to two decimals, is 0.95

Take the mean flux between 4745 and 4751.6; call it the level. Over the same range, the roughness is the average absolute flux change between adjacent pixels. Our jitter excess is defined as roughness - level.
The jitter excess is -8.48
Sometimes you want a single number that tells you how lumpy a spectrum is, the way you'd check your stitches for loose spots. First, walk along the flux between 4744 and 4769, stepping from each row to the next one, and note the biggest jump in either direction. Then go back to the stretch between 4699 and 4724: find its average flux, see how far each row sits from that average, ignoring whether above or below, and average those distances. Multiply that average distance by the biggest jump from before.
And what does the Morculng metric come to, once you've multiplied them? 2.9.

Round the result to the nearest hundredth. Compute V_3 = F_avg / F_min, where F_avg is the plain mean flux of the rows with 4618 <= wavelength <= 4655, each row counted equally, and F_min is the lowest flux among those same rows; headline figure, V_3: 1.38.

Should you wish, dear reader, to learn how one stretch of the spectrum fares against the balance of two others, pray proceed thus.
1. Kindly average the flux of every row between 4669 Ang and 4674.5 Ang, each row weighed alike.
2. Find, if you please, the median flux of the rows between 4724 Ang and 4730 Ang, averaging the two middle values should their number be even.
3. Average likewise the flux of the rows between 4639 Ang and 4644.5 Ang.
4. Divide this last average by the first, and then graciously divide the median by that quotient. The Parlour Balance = 8.7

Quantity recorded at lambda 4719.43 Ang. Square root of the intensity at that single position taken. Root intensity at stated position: 3.0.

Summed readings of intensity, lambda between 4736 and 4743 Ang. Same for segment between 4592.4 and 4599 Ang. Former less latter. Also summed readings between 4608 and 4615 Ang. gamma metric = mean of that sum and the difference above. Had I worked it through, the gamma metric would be 31.6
